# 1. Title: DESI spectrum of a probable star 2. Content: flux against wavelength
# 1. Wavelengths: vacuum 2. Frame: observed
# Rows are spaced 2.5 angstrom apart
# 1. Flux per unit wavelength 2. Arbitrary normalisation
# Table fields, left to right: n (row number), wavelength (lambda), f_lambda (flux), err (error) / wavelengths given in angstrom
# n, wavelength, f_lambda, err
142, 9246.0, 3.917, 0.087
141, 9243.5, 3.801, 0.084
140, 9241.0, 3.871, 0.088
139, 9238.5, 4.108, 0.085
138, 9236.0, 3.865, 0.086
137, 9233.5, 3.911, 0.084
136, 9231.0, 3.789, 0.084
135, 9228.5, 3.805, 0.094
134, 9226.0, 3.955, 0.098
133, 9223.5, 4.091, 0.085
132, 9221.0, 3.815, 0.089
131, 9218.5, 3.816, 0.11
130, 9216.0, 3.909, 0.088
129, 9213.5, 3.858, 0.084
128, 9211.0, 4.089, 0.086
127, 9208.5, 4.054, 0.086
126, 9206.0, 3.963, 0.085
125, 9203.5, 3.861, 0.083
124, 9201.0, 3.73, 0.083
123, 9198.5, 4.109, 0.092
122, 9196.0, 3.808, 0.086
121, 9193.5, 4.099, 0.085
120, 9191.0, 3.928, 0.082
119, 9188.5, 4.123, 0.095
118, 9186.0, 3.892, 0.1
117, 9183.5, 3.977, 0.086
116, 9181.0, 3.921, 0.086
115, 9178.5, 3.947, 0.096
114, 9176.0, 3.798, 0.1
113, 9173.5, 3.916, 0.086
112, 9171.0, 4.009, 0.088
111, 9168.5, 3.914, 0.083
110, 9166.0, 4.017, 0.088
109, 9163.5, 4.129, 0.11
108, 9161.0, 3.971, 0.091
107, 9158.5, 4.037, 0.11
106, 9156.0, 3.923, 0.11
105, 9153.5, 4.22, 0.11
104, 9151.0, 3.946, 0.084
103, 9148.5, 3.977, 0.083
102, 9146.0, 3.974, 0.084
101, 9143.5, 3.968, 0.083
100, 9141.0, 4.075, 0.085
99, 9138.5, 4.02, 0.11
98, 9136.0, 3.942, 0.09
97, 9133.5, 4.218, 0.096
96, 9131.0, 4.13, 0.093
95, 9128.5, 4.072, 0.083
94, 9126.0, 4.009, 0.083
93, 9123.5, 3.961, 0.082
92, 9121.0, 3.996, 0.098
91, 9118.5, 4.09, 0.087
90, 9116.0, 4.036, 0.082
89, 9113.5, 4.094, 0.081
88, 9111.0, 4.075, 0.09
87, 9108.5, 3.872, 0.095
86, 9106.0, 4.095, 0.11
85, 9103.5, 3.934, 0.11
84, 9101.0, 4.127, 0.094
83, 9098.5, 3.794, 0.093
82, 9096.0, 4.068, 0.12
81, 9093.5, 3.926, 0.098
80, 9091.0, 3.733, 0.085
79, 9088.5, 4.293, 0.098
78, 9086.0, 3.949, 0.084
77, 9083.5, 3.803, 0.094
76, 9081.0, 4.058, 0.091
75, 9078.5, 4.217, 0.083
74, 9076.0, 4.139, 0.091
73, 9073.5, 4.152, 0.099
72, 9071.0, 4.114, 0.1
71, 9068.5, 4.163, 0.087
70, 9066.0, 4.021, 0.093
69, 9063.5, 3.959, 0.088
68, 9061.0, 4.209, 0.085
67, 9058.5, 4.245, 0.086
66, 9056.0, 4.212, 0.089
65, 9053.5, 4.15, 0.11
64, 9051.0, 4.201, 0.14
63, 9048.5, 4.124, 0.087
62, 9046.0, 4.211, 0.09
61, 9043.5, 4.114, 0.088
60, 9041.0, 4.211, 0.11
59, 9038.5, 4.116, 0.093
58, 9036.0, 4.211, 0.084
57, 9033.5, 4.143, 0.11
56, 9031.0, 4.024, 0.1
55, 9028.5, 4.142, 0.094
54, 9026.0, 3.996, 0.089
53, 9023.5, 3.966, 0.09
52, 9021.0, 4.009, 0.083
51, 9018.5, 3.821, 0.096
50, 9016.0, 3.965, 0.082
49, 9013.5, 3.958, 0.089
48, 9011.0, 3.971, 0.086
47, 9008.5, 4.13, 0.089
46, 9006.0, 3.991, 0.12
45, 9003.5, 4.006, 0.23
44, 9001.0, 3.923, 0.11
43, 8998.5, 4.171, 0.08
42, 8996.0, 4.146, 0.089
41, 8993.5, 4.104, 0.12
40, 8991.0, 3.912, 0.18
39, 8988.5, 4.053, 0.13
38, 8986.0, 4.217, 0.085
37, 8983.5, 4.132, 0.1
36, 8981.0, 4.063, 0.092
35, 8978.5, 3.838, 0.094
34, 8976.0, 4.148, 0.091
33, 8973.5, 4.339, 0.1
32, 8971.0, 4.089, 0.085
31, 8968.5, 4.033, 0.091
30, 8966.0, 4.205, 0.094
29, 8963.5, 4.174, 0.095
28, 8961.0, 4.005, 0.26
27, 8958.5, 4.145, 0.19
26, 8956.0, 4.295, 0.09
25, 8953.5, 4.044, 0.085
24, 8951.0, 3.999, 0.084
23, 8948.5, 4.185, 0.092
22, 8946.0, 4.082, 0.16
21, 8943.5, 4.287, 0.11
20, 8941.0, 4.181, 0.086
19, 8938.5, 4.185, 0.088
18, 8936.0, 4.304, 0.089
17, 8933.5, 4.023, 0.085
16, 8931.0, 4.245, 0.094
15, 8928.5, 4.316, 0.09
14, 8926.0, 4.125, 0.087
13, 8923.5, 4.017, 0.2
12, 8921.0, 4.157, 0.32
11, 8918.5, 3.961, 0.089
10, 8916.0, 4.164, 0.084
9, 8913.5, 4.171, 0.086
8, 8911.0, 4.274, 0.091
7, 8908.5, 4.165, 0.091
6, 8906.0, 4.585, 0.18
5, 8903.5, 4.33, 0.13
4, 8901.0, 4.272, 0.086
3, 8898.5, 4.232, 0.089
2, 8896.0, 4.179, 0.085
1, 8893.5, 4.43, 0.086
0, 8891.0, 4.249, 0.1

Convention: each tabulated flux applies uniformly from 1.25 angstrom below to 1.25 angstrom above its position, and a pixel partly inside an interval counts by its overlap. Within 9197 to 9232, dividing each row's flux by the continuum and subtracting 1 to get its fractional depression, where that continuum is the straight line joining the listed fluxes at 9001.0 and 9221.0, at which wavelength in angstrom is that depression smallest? 9201.0 angstrom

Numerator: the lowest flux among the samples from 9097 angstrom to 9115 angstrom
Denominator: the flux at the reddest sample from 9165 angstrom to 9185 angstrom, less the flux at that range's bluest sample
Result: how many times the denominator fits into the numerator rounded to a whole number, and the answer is -95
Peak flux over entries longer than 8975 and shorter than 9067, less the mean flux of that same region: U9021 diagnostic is 0.17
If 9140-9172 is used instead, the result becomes 0.21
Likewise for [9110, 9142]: 0.16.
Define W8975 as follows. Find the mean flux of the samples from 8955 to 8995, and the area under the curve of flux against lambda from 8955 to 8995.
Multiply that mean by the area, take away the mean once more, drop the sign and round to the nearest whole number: 671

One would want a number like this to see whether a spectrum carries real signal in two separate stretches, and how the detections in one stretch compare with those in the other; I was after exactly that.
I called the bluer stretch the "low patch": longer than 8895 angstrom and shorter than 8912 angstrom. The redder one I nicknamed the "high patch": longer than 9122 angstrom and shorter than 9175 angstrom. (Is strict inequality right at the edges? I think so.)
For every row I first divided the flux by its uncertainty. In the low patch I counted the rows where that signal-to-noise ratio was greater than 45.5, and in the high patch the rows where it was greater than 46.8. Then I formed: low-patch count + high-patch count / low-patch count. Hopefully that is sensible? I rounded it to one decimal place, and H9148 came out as 6.8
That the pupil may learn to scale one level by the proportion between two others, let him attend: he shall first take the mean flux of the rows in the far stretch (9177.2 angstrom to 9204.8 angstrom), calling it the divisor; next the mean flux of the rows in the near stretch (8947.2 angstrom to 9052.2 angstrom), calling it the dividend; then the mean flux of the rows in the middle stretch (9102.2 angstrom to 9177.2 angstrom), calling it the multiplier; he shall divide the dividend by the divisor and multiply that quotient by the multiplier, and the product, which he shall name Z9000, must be 4.16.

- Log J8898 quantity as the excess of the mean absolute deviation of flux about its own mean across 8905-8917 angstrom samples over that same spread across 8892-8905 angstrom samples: 0.05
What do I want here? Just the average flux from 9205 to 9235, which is 3.92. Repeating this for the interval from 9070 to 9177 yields 4.02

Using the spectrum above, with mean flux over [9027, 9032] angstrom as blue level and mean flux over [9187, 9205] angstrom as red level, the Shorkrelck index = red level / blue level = 0.968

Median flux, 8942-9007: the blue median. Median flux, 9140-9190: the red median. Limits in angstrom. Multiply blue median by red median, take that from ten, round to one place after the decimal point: -6.3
